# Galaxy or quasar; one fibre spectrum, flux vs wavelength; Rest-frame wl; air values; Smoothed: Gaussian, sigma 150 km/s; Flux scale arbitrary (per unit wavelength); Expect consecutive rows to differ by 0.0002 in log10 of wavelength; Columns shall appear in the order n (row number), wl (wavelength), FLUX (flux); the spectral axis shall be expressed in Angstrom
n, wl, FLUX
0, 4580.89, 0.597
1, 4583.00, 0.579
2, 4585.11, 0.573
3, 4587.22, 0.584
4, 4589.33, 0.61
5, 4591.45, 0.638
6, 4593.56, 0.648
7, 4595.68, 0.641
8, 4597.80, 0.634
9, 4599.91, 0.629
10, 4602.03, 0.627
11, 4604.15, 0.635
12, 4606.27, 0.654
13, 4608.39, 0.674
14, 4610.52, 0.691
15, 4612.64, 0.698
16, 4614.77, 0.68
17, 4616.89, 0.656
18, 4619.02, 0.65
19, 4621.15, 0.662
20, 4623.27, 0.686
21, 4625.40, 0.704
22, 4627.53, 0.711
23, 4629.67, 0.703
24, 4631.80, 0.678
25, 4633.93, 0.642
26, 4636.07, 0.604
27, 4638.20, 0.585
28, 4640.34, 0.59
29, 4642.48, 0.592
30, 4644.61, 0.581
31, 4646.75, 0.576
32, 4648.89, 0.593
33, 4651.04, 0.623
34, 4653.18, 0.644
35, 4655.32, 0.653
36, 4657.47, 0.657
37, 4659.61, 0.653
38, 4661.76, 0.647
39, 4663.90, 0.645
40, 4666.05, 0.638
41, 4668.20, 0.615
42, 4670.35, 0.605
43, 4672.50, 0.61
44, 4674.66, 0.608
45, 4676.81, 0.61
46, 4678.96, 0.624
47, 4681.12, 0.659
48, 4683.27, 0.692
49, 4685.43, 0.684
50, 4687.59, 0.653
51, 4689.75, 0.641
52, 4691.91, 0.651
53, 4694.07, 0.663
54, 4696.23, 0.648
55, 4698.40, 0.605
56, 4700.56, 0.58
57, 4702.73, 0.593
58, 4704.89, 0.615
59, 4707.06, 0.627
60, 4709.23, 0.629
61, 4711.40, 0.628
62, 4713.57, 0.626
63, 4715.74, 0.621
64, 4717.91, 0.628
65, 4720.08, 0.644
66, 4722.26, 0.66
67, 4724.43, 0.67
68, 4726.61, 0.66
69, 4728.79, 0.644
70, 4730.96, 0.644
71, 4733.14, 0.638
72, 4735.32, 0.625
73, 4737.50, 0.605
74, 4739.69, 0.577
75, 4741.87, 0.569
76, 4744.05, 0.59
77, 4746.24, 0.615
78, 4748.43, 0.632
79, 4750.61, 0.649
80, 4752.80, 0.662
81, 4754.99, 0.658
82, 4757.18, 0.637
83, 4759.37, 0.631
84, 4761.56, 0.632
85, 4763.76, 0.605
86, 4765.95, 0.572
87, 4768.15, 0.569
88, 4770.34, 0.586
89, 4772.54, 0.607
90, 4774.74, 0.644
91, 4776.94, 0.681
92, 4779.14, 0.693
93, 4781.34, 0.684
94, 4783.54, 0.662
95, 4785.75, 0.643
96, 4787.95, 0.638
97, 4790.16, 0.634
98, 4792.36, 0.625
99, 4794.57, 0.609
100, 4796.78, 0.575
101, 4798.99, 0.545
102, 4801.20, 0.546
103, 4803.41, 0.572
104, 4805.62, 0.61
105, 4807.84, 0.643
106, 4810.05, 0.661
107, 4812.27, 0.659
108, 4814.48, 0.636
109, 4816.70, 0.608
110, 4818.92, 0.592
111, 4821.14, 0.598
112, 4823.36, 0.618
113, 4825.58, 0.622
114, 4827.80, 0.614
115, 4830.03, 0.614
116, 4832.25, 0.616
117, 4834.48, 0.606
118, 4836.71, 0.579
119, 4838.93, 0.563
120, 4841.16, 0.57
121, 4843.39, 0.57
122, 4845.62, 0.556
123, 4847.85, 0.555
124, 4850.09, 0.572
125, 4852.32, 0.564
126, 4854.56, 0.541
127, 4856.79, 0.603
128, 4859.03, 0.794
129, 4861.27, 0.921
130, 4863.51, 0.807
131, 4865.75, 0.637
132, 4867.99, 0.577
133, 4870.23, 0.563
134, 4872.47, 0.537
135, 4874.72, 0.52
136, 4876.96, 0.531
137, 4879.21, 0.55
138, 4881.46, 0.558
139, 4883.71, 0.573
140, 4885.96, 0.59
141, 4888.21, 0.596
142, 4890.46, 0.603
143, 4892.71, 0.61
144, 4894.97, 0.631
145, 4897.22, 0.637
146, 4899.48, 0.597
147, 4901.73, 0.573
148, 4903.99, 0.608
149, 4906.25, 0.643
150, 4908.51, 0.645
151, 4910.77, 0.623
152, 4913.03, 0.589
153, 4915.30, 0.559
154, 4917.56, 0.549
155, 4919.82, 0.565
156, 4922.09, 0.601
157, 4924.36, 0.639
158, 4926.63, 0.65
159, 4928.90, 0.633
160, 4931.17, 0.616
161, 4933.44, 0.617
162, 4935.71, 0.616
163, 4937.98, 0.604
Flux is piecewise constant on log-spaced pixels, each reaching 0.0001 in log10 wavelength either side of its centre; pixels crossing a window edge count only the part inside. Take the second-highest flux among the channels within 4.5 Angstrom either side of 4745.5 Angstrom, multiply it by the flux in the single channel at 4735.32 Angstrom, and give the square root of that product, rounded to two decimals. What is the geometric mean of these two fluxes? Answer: 0.62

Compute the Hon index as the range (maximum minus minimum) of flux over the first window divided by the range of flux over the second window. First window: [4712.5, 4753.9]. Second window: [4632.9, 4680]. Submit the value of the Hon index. 1.2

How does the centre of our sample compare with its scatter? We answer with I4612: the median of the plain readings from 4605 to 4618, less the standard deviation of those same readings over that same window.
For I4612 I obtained 0.66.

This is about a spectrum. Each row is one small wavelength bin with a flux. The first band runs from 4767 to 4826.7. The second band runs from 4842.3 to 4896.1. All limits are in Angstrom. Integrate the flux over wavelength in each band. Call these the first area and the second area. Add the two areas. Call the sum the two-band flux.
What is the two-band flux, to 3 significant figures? 69.7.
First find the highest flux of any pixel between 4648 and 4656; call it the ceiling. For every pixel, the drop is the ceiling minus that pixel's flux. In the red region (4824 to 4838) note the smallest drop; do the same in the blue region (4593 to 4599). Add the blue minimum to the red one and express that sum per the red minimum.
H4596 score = 1.2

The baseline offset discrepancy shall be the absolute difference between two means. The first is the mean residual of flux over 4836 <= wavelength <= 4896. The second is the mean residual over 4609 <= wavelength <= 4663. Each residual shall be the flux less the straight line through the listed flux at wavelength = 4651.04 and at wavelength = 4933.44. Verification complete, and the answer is 0.039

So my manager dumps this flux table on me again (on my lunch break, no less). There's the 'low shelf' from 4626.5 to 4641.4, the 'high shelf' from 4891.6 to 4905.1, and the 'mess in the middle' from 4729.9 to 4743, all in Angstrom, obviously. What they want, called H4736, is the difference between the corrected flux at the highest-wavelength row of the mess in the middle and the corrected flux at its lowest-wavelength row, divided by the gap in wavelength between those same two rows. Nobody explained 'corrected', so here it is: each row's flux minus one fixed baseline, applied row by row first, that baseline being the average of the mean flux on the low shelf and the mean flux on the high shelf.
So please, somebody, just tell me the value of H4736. -0.007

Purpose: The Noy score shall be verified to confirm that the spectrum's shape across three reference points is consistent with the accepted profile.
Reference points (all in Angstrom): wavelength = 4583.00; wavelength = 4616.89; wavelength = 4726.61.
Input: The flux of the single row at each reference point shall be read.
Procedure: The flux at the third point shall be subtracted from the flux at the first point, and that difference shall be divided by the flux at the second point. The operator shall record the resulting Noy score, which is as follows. -0.1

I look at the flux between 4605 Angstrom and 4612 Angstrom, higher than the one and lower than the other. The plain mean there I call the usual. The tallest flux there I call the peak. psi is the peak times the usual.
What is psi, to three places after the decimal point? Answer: 0.465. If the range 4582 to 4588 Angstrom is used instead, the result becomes 0.338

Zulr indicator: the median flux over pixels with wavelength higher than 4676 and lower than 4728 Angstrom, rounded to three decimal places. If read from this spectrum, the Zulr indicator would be 0.635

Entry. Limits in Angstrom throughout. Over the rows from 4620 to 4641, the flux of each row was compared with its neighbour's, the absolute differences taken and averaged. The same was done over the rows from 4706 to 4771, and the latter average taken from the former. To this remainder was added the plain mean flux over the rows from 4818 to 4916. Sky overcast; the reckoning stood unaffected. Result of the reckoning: 0.613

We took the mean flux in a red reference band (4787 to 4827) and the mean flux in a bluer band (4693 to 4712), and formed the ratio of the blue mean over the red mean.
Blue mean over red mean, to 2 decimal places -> 1.02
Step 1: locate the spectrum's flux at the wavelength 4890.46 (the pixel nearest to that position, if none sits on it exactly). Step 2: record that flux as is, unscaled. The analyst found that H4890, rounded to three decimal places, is 0.603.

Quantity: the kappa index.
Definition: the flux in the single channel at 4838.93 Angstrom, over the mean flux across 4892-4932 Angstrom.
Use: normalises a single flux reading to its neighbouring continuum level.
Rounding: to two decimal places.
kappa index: 0.92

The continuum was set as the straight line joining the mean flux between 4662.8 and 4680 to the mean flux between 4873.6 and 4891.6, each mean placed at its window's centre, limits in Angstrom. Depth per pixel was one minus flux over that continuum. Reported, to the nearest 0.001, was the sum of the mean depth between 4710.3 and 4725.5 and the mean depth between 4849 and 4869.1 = -0.223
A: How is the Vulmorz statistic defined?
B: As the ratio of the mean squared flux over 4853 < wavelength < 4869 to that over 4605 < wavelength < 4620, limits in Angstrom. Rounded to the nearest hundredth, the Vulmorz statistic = 1.11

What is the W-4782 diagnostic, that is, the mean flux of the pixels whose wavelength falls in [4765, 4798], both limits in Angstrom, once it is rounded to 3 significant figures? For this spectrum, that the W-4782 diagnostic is 0.628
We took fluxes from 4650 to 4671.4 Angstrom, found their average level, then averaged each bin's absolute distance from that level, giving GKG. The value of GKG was 0.014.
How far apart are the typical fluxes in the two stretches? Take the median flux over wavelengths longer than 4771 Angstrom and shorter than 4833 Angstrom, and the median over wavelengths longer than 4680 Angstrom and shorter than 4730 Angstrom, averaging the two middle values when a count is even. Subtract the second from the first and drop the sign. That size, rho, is 0.024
